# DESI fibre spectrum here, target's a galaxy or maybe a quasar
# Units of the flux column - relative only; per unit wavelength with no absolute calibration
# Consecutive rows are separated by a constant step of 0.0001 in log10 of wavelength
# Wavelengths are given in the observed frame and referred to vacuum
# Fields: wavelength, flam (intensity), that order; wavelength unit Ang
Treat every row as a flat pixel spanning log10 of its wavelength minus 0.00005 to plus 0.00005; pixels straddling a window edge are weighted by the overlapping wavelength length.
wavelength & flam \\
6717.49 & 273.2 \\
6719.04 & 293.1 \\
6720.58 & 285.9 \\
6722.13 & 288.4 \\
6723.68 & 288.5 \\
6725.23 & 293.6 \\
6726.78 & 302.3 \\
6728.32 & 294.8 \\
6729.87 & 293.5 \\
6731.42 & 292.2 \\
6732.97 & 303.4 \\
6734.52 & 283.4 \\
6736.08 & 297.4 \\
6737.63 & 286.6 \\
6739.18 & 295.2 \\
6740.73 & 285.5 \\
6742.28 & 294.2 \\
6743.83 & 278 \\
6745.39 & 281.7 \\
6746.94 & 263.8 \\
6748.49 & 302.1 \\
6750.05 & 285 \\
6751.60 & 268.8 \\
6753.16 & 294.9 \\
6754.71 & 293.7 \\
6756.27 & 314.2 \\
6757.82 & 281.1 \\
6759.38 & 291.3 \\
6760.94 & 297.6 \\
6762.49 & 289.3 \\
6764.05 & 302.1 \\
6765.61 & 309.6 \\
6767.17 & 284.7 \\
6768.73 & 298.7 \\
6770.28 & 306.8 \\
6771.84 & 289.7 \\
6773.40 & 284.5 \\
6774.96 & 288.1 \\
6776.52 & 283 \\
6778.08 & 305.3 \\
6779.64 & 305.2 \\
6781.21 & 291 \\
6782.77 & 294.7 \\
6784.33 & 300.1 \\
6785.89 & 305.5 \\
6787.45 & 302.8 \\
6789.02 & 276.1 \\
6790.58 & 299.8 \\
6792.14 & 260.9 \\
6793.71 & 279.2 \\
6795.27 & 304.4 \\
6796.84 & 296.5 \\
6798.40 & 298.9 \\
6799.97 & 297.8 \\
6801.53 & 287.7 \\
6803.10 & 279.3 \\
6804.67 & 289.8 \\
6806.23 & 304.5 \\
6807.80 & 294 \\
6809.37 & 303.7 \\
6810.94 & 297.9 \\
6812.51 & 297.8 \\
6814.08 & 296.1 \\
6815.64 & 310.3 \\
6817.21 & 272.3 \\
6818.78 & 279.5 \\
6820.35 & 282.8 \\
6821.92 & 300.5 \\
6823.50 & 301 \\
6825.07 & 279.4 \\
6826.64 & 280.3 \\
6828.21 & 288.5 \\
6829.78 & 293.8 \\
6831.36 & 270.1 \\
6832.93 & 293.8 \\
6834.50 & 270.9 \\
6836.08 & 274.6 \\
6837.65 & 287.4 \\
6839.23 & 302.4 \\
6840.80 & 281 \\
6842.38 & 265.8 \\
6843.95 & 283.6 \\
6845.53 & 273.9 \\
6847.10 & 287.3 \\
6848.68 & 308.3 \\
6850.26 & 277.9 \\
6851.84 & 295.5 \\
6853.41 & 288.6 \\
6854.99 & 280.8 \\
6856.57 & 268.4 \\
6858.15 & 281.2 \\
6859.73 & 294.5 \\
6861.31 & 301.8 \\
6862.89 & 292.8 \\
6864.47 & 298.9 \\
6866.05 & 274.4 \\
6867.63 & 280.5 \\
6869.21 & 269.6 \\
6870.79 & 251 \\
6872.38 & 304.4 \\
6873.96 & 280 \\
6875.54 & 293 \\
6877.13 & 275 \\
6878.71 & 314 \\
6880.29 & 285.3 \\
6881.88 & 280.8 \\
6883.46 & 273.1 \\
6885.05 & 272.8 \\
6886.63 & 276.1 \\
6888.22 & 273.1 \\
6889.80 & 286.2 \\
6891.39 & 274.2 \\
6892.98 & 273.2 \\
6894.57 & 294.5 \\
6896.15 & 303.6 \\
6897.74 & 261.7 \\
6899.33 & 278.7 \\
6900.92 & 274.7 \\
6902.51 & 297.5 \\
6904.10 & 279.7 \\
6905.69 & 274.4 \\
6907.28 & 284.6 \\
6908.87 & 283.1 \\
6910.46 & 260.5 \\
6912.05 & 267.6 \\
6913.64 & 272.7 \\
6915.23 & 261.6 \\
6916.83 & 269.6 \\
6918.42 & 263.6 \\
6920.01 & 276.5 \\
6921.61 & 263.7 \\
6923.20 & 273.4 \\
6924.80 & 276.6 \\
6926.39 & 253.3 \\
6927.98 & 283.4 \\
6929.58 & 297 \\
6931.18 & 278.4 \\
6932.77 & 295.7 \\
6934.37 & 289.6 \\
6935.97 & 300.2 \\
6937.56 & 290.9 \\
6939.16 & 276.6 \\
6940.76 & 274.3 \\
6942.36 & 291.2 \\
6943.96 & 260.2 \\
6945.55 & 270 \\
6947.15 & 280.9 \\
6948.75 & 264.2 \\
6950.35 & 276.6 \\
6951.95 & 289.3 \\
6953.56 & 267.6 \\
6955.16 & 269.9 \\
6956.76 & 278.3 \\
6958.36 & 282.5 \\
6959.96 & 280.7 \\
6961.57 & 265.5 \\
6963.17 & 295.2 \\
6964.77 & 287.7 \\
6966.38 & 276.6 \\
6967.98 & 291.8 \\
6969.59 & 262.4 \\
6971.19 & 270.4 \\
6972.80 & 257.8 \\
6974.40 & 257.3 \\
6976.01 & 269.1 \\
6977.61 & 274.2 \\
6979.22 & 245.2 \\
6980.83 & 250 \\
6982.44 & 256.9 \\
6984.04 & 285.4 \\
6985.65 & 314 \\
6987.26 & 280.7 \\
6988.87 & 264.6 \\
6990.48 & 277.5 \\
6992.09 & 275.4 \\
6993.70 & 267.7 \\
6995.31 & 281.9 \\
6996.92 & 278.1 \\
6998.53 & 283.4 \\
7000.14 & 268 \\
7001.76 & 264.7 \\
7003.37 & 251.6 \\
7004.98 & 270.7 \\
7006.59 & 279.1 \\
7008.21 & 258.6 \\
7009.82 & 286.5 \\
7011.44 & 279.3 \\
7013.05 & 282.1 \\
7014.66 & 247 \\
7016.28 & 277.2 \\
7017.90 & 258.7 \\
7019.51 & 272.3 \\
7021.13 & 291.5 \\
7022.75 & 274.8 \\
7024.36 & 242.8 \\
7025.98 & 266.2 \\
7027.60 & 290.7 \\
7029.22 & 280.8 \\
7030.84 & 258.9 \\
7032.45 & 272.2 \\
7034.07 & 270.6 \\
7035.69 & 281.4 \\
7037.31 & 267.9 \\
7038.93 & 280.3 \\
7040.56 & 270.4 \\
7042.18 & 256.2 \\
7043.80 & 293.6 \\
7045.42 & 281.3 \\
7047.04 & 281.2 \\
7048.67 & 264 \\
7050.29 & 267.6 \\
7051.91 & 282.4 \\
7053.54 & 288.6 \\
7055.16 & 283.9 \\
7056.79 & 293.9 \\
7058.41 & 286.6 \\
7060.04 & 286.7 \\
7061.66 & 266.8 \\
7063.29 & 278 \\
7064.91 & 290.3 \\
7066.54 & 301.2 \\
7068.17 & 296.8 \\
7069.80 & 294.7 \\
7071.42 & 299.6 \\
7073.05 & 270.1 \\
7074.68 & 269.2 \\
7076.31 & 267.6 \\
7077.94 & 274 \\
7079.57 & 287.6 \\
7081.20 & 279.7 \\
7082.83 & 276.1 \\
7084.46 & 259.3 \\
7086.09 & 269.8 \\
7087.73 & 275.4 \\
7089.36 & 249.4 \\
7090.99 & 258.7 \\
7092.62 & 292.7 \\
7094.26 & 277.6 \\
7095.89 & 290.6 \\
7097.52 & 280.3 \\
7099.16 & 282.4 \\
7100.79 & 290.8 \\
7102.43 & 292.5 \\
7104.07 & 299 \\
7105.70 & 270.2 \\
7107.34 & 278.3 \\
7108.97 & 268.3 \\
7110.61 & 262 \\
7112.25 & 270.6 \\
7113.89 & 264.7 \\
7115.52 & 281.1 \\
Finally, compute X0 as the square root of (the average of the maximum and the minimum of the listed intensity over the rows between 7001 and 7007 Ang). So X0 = 16.3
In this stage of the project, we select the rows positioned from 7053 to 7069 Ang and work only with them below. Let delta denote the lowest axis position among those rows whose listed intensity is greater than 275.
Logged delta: 7053.54 Ang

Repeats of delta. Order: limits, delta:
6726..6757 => 6726.78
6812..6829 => 6812.51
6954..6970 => 6956.76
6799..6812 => 6799.97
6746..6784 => 6748.49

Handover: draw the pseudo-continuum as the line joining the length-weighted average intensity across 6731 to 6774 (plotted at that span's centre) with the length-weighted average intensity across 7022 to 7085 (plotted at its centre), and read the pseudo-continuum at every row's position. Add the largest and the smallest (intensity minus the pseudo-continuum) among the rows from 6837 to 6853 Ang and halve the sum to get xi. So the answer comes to 0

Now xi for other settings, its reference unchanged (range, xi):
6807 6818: 3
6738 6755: -9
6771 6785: 4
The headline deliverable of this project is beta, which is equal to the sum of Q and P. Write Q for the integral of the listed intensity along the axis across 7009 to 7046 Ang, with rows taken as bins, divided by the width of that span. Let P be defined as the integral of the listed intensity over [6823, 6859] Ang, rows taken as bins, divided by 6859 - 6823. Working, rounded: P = 284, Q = 273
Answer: 557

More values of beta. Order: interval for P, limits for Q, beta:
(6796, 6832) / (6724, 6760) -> 582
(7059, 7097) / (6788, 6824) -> 571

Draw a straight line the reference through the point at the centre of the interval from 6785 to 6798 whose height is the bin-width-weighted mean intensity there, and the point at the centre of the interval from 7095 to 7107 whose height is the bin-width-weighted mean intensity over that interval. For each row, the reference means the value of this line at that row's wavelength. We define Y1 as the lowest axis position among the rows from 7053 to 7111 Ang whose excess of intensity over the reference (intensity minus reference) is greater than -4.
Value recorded 7053.54 Ang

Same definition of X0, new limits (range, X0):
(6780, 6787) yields 17.3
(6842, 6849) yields 16.9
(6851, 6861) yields 16.8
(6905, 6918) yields 16.5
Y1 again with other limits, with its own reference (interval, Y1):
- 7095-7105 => 7095.89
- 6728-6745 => 6728.32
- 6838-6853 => 6839.23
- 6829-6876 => 6829.78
